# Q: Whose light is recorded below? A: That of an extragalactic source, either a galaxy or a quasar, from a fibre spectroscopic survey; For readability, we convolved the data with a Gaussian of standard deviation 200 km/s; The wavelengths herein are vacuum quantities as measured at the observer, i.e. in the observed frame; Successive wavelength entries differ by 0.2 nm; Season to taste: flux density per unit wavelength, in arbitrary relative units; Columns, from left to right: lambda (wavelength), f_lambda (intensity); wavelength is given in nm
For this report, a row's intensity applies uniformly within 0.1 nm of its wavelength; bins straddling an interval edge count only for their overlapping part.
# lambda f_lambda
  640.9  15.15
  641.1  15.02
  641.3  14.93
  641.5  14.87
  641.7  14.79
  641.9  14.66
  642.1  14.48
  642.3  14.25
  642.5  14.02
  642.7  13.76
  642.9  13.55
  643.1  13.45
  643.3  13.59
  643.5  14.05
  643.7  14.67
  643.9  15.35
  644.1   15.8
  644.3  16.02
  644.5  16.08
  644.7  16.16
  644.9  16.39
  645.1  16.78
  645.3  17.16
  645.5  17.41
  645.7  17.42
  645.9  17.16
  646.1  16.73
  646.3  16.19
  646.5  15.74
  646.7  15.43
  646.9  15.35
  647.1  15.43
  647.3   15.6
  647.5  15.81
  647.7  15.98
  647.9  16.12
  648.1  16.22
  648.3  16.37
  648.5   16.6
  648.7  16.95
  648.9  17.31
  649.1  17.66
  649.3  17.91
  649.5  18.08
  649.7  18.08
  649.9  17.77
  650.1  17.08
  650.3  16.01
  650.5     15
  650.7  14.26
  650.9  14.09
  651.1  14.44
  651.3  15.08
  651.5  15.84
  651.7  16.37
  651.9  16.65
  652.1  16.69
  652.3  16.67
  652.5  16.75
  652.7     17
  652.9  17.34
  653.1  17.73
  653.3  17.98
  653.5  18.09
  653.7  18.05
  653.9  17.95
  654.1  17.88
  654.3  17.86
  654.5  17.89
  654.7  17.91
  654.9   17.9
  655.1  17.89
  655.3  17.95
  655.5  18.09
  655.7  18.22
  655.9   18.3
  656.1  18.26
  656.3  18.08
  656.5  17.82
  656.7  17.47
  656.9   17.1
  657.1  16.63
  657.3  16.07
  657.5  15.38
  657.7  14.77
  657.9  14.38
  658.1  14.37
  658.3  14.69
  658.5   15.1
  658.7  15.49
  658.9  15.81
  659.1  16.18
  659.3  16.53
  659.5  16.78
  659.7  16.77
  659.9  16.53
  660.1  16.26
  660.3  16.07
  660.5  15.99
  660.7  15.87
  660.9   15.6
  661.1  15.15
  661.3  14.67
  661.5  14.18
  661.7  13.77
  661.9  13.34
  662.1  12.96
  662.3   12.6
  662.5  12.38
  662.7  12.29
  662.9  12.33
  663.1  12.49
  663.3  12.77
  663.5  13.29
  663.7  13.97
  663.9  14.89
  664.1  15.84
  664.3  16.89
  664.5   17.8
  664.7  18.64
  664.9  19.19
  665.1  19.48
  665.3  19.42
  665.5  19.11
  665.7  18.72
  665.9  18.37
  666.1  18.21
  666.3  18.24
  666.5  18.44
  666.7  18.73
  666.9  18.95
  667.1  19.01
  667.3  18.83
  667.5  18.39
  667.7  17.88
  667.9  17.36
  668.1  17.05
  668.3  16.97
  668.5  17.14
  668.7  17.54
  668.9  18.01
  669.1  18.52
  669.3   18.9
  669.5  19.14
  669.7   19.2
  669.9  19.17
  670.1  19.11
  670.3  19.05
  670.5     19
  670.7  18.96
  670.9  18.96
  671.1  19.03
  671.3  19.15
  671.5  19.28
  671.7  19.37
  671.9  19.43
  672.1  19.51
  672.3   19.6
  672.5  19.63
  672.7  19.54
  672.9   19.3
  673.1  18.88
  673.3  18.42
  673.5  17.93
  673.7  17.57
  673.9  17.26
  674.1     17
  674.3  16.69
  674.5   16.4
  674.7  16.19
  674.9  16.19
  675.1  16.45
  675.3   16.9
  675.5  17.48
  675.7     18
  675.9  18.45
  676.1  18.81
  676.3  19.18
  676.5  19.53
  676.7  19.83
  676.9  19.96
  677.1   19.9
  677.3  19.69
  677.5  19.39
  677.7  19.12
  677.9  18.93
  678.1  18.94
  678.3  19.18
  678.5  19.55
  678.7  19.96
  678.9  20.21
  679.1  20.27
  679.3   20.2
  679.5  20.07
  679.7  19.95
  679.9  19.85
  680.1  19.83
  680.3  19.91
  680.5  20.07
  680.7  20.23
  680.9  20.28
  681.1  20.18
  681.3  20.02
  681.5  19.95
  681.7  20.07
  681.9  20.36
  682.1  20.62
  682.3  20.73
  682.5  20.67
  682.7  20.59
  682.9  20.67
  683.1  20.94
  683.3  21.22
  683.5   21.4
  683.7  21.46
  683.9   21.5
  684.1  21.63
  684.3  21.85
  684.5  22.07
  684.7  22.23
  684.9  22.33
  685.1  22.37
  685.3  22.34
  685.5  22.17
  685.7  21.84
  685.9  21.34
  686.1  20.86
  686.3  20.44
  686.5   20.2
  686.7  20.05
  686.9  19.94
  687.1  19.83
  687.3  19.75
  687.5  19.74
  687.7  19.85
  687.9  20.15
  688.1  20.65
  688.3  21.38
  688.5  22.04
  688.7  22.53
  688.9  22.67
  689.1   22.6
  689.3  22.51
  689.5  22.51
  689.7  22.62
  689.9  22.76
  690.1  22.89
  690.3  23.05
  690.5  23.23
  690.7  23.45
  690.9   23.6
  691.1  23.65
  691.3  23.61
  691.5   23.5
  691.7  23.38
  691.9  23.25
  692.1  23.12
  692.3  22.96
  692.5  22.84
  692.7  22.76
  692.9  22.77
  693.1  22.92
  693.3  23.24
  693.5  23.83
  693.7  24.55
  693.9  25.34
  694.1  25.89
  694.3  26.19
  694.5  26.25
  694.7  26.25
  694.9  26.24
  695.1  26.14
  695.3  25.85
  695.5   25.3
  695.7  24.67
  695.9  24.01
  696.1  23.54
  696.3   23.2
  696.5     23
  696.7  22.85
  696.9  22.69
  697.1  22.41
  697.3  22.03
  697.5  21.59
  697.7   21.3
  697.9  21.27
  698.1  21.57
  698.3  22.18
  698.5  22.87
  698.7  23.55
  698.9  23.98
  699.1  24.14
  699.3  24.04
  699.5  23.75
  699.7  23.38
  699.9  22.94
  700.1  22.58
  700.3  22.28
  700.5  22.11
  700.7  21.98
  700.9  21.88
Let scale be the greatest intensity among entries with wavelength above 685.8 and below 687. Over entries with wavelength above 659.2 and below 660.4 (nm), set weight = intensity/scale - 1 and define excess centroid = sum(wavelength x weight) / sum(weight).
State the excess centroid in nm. 659.81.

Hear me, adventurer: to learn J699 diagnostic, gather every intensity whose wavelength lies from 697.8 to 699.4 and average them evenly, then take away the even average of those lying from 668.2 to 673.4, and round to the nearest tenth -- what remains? 4.1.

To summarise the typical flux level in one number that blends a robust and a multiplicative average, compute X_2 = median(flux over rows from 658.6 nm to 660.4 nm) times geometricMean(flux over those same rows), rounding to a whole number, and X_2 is 264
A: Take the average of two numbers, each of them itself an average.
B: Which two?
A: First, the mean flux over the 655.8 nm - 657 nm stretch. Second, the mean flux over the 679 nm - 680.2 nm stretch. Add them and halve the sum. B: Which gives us 18.9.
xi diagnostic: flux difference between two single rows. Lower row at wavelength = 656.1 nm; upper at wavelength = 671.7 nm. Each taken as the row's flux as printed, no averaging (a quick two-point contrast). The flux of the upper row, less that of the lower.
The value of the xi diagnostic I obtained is 1.1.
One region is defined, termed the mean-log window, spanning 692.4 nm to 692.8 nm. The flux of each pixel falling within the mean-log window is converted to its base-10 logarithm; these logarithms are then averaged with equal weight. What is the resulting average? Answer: 1.36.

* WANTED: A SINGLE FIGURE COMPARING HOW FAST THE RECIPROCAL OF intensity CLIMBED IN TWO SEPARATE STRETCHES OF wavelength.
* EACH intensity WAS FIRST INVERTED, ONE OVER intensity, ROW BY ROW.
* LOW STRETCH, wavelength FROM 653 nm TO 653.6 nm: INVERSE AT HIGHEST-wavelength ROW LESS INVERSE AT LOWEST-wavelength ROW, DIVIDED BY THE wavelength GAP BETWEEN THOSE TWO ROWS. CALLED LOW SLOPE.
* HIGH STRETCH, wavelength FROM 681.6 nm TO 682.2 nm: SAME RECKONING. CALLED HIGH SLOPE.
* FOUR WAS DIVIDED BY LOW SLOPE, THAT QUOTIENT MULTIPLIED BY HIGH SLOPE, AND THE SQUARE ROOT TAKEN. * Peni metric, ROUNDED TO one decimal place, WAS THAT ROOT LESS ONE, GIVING 1.2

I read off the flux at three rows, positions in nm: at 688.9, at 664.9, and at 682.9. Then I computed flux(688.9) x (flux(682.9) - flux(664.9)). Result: 34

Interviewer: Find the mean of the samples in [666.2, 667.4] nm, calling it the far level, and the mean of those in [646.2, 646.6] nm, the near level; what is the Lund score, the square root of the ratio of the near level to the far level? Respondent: 0.92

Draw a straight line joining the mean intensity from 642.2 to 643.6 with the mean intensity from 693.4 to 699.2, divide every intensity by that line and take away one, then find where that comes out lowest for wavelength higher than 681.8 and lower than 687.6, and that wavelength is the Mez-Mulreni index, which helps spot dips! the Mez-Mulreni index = 687.5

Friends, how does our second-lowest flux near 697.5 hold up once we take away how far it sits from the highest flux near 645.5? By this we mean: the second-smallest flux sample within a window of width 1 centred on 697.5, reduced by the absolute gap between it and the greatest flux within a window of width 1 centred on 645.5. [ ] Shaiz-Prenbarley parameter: 17.4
